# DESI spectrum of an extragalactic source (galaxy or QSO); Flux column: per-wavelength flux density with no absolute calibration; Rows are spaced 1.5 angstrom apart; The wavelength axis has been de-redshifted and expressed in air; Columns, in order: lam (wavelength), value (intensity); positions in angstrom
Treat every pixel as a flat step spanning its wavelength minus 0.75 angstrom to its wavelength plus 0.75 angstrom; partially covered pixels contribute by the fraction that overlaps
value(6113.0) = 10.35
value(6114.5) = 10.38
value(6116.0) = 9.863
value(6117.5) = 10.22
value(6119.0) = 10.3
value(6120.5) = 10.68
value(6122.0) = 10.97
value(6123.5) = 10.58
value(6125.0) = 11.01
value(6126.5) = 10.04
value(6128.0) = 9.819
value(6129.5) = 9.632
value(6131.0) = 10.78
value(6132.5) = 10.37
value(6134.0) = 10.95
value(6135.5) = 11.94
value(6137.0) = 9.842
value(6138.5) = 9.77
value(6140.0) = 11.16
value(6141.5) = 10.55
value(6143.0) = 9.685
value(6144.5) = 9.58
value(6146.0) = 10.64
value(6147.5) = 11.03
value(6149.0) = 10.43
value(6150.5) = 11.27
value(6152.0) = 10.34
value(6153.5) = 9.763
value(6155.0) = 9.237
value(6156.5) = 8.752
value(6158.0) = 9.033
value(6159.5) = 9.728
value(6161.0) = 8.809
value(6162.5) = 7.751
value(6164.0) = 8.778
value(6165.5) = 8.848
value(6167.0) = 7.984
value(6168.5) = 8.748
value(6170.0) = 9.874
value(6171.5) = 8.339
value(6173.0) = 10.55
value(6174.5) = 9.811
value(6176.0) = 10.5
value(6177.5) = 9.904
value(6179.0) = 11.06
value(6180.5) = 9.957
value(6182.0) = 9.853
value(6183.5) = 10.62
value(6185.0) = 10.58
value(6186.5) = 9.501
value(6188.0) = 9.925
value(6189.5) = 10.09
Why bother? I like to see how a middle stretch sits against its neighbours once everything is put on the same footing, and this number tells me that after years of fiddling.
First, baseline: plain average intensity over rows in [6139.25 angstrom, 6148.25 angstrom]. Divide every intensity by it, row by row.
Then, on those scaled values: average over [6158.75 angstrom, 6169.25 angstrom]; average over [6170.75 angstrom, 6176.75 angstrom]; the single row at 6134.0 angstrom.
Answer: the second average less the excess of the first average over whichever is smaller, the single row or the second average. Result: 1.05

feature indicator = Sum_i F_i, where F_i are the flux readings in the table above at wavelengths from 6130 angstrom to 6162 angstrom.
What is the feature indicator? 214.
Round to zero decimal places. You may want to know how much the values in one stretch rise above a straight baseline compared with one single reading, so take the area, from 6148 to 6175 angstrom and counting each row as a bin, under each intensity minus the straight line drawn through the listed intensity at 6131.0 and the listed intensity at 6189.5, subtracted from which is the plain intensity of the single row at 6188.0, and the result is -39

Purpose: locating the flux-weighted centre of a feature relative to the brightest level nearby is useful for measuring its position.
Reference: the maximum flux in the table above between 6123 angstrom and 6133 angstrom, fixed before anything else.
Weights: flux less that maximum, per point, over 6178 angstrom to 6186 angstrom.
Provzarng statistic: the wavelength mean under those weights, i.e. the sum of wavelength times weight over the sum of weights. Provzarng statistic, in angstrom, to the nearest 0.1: 6182.1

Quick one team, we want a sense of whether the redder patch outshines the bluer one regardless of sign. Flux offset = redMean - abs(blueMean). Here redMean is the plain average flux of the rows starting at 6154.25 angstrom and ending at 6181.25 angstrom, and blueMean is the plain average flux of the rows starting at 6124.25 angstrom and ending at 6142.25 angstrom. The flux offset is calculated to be -1.2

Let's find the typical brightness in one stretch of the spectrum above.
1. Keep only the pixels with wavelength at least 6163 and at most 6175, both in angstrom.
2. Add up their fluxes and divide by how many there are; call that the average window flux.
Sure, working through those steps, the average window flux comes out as 9.1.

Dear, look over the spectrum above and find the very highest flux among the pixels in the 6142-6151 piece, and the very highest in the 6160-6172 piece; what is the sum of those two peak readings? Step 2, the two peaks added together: 21.14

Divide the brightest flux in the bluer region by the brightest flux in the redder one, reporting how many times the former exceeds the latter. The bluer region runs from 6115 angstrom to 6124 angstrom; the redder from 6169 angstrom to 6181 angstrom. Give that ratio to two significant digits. 0.99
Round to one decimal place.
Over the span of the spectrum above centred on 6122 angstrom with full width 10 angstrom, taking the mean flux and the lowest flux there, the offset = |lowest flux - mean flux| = 0.5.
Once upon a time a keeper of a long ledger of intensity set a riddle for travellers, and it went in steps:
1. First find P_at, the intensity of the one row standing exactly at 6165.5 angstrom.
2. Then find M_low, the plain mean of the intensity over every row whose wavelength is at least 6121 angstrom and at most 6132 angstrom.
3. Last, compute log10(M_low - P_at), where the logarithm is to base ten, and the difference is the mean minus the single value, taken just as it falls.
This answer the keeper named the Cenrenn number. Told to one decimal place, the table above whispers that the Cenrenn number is 0.2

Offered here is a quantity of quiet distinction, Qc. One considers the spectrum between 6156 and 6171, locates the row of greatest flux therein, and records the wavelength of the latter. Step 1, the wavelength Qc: 6170.0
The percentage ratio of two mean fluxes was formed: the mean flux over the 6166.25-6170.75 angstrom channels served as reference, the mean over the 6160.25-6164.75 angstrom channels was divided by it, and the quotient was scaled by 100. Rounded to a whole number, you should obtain 95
